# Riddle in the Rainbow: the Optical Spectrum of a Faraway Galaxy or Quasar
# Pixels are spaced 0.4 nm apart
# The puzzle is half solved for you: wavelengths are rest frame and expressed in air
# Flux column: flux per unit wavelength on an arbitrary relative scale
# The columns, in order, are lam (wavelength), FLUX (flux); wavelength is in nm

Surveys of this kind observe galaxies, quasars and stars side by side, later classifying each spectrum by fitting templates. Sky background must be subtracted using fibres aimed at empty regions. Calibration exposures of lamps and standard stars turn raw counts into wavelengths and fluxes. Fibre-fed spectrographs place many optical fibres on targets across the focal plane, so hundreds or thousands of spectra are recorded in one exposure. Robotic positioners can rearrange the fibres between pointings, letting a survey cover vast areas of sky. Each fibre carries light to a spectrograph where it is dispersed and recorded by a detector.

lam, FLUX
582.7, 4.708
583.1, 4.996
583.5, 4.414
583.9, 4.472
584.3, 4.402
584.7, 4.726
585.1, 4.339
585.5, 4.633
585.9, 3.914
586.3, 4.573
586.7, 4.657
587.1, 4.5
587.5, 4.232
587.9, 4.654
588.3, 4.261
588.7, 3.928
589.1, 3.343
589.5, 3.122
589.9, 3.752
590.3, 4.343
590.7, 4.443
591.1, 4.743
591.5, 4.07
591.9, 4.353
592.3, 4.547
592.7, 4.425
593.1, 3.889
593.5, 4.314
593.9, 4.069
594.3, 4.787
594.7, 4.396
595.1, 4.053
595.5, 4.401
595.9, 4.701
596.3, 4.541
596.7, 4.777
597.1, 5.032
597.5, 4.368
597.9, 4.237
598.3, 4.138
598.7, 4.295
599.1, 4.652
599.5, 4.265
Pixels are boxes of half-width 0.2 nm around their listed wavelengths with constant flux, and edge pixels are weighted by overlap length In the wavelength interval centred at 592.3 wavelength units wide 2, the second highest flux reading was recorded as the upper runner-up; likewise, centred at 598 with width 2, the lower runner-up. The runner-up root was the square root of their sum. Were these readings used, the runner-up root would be 2.97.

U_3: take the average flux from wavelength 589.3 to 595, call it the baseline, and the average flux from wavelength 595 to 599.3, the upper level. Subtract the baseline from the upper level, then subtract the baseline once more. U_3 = -4.0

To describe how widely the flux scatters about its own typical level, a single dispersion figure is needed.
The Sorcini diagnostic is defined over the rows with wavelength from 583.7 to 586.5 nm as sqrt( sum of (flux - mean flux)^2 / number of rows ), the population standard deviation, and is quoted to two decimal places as 0.25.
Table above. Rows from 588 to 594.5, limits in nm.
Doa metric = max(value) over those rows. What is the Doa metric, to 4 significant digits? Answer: 4.787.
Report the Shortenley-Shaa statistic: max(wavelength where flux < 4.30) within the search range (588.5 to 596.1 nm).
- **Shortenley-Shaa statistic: 595.1 nm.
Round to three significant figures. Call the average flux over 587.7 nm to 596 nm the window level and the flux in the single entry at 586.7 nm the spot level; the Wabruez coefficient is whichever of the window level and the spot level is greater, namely 4.66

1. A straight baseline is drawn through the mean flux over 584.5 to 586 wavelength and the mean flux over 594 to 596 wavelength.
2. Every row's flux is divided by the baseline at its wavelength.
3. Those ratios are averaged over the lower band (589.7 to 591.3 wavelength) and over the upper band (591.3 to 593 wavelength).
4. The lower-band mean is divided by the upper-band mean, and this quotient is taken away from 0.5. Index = -0.50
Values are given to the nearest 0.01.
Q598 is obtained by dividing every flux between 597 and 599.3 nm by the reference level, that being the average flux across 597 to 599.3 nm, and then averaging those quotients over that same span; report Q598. 1.00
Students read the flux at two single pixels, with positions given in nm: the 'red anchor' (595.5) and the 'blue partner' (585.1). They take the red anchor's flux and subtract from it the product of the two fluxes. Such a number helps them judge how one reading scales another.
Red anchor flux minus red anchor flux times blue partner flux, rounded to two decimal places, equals -14.69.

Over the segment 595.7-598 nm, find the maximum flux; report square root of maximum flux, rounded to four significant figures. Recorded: 2.243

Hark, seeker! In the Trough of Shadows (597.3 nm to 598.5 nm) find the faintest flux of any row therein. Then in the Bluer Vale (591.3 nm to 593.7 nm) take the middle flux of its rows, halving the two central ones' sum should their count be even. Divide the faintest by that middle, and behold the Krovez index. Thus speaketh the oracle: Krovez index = 0.95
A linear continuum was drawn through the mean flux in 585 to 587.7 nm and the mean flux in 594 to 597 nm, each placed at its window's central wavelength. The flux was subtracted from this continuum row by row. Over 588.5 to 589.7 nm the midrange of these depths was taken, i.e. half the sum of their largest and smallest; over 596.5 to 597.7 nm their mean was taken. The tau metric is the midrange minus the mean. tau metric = 1.10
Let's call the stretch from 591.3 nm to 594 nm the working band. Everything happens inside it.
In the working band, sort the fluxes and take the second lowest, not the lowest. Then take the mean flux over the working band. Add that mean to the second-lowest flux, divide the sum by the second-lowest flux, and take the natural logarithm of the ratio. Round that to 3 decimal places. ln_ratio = 0.714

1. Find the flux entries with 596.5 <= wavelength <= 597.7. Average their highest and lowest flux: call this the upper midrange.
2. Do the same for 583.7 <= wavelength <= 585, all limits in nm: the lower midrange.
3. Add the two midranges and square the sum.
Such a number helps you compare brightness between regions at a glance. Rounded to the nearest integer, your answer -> 86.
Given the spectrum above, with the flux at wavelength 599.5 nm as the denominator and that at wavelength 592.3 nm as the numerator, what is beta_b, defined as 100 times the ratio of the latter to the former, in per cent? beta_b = 107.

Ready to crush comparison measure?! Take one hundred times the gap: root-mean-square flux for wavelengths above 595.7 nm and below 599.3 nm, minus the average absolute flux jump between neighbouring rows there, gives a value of 428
